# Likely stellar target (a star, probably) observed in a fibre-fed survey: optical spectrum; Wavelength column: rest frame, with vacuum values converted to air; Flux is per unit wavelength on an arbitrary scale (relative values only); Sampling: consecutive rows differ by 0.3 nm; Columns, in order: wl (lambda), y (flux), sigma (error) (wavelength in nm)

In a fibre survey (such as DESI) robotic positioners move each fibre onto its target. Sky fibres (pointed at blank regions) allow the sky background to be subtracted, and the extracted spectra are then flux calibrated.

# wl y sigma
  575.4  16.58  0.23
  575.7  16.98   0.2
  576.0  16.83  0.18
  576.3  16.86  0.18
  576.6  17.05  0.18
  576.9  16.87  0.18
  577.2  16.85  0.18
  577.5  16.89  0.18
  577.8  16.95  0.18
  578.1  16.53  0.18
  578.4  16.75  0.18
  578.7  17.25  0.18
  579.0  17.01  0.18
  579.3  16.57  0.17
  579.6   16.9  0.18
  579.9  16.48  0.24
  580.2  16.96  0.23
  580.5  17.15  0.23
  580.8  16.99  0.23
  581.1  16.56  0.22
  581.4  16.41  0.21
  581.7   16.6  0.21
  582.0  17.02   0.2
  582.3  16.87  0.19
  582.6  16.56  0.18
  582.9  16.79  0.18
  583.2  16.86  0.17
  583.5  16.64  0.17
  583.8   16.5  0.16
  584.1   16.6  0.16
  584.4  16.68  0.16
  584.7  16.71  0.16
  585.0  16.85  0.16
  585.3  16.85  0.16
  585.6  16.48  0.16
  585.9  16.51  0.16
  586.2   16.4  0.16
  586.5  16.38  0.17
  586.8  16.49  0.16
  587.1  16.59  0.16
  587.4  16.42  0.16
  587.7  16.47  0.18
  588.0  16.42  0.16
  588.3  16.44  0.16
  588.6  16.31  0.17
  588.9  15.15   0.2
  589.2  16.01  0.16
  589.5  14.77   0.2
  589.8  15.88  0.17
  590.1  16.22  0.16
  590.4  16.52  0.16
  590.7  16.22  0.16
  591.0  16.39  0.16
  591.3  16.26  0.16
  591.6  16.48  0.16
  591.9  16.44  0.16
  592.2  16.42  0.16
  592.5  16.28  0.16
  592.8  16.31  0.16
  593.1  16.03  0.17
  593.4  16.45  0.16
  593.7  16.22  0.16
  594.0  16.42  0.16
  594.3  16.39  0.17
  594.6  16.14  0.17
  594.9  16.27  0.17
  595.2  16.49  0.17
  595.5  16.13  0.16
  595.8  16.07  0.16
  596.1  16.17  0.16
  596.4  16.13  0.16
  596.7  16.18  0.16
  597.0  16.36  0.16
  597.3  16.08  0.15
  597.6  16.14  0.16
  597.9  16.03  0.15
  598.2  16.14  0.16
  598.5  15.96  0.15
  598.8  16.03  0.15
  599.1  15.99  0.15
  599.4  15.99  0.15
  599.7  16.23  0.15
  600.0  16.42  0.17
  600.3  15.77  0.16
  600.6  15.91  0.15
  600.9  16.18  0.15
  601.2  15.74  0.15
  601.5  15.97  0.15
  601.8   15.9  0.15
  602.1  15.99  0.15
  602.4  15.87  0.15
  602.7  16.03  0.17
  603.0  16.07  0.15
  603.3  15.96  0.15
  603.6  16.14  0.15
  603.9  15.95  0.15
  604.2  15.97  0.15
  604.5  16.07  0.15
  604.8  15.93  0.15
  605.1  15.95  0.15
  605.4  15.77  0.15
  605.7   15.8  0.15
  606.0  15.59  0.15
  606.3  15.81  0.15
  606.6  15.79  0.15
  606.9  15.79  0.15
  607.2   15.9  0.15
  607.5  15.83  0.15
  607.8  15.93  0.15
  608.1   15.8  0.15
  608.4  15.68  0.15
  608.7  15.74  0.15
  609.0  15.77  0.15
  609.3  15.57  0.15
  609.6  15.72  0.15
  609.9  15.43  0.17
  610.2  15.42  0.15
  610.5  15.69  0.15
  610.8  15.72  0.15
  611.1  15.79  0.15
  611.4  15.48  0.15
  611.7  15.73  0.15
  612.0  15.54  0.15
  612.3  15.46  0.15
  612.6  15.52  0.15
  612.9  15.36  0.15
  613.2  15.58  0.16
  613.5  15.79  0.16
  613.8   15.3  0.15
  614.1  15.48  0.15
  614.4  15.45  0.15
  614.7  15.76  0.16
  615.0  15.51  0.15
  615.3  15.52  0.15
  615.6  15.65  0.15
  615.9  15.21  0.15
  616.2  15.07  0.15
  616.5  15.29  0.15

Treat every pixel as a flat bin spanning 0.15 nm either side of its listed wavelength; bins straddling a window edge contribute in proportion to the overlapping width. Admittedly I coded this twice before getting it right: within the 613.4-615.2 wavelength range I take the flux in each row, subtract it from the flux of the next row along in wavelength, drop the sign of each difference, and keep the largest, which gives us 0.49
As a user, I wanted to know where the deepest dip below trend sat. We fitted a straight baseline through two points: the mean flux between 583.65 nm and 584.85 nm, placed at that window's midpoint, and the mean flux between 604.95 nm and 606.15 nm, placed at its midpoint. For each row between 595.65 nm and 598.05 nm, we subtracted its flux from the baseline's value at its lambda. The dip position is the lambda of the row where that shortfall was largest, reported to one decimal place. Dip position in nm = 595.8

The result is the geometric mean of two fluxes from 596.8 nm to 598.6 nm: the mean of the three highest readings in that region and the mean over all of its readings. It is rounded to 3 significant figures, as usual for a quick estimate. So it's 16.2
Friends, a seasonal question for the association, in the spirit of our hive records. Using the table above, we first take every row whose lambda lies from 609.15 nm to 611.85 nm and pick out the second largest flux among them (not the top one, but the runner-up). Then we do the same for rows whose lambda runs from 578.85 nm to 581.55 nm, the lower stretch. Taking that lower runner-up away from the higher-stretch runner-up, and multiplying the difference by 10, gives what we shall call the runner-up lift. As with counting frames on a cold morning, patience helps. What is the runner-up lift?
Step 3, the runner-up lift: -13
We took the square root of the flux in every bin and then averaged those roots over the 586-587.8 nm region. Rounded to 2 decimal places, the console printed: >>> 4.06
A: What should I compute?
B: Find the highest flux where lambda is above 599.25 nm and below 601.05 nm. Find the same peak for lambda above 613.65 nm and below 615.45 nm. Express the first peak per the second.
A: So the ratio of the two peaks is 1.04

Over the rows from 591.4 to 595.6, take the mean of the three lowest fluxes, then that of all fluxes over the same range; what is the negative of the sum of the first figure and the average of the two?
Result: -32.3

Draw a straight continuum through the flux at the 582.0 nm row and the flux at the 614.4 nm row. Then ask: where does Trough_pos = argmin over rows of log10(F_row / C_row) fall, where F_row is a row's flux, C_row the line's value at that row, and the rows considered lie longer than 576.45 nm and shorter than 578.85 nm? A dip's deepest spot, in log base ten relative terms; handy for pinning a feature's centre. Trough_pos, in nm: 578.1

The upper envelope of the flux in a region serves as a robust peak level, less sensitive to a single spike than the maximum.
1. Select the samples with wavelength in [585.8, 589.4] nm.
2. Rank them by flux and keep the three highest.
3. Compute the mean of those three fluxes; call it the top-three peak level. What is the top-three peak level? 16.5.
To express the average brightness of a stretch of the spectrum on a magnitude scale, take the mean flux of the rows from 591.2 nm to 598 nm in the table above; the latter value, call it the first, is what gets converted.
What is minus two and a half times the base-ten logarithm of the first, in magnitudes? -3.028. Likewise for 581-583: -3.056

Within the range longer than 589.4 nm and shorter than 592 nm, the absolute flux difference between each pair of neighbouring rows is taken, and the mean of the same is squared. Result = 0.11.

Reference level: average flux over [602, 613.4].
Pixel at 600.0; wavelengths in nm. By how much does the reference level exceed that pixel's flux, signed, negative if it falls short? -0.65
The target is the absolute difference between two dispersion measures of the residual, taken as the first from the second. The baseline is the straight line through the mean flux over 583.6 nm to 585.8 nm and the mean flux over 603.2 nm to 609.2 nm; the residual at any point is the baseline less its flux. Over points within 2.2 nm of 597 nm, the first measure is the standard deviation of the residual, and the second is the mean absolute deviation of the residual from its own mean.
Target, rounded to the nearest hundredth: 0.03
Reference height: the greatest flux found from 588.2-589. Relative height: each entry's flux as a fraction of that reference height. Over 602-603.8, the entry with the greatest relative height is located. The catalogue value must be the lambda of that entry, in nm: 603.6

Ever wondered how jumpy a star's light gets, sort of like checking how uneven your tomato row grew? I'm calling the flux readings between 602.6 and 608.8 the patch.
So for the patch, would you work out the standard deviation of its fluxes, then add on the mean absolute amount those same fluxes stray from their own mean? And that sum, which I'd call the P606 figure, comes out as 0.25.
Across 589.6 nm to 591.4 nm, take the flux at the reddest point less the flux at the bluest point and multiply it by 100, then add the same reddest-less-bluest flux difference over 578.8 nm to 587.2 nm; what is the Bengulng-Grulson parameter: 38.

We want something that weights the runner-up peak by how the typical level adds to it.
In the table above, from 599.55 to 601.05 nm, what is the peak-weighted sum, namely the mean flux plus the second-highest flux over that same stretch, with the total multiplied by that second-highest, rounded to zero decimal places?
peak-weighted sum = 525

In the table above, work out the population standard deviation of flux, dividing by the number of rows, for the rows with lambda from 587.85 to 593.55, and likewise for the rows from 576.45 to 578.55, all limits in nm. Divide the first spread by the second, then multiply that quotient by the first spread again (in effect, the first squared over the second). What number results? 1.31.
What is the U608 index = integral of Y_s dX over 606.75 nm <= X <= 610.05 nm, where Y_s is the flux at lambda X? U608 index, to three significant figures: 51.9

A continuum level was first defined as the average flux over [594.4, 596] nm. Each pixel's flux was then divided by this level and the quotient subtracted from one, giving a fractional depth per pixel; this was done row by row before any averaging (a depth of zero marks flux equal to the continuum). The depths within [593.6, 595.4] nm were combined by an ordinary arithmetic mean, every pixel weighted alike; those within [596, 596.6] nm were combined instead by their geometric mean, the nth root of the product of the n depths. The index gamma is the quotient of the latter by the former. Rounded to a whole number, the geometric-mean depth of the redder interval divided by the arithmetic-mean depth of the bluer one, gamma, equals -1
